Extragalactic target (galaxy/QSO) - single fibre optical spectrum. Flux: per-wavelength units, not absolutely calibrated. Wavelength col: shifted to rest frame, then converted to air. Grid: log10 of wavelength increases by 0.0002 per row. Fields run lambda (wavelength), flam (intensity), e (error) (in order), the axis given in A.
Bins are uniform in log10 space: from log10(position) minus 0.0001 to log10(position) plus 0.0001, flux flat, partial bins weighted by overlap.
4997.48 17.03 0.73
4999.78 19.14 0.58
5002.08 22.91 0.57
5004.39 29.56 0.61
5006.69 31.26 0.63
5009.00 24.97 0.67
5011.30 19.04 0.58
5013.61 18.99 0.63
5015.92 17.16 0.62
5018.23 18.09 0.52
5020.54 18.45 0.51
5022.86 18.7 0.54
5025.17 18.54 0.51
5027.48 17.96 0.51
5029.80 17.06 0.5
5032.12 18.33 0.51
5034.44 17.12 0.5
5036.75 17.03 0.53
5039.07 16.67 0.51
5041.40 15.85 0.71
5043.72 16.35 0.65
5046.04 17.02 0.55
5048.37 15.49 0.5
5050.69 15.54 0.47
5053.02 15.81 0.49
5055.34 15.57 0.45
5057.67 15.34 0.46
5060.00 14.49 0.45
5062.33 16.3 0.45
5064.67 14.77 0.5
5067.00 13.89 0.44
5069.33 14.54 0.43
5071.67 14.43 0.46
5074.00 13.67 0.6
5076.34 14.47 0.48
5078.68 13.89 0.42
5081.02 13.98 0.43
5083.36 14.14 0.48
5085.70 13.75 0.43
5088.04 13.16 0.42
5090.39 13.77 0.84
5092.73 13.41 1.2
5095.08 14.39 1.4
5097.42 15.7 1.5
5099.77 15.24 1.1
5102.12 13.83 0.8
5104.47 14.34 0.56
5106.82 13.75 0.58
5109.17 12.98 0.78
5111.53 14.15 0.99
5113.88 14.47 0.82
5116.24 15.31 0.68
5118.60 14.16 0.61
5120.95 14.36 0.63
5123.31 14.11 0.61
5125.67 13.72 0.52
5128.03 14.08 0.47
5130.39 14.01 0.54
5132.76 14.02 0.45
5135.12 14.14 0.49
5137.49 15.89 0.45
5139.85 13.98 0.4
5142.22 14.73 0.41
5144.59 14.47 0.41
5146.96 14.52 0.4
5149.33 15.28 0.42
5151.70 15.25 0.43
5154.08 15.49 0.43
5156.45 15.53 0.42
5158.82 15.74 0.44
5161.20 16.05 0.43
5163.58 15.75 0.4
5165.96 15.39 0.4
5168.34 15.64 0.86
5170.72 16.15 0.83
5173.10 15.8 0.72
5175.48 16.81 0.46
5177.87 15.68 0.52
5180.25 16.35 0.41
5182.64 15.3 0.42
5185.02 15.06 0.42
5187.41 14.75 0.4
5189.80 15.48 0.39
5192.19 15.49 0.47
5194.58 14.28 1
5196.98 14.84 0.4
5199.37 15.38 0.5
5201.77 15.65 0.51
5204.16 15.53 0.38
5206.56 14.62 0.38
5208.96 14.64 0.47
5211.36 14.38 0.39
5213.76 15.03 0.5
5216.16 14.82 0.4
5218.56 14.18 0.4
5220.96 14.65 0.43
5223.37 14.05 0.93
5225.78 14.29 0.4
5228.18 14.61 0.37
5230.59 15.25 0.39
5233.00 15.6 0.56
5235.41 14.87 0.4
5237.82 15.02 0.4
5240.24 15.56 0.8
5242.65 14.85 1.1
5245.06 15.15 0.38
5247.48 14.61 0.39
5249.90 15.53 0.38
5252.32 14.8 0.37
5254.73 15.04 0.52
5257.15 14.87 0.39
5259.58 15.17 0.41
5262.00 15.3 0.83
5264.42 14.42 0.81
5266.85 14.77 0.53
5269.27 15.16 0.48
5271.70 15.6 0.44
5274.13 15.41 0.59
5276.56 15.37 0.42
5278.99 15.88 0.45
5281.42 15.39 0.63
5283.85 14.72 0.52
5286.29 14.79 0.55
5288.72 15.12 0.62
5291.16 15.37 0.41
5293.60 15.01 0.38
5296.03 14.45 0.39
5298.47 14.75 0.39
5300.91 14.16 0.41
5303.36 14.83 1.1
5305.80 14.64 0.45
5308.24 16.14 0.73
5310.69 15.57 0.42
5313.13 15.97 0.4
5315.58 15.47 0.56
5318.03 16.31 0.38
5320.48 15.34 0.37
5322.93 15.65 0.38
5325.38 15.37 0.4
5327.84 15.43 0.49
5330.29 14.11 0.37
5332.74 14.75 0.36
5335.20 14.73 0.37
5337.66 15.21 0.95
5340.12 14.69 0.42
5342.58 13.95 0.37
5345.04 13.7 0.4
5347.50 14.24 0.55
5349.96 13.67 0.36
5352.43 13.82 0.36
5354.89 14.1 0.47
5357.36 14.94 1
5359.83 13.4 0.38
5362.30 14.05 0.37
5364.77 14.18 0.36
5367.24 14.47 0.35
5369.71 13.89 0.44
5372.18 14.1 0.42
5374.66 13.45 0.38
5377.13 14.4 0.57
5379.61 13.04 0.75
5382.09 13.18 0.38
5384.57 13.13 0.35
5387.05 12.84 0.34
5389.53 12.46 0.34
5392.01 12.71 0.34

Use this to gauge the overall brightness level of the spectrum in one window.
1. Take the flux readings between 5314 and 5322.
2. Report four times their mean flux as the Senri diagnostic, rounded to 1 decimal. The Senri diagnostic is 62.8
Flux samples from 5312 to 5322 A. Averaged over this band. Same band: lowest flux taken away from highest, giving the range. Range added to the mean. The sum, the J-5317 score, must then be 16.7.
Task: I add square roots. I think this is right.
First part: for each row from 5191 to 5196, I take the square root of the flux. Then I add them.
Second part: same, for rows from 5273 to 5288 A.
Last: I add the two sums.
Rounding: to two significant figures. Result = 31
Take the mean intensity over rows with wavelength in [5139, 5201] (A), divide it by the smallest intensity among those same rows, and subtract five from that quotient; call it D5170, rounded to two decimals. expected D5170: -3.90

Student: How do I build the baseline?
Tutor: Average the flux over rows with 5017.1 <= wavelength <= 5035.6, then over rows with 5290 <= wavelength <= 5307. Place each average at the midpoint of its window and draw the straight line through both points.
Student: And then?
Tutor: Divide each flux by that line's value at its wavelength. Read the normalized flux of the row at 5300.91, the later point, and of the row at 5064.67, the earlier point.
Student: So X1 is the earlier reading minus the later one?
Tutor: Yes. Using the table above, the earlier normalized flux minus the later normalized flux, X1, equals -0.12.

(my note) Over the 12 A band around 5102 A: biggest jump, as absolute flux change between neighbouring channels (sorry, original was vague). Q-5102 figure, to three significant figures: 1.41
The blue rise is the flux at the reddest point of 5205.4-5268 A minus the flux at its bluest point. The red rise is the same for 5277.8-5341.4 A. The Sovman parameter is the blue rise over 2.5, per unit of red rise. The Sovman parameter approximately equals -0.1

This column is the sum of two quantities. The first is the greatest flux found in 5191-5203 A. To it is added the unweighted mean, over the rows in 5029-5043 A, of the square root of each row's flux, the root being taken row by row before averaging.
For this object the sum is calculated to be 19.8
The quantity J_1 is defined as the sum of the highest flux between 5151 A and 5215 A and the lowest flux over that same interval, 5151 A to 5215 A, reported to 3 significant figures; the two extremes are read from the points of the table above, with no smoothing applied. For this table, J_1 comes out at 31.1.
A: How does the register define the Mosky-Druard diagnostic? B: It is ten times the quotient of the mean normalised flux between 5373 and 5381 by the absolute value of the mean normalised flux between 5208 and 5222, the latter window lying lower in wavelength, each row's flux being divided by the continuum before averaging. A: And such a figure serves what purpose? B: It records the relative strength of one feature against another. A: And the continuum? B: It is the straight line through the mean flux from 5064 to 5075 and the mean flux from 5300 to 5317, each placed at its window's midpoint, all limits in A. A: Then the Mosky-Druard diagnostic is 8.9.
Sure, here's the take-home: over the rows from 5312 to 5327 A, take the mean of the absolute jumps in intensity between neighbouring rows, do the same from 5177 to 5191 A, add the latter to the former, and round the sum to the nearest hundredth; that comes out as 1.18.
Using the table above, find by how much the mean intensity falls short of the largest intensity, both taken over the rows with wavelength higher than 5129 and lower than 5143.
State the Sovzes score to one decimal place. 1.4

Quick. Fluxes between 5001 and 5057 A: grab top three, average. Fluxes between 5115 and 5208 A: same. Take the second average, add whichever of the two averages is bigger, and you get 45.0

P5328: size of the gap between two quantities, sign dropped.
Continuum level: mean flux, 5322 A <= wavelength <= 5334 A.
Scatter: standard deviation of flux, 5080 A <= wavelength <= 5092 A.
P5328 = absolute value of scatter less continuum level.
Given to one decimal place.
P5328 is 14.7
